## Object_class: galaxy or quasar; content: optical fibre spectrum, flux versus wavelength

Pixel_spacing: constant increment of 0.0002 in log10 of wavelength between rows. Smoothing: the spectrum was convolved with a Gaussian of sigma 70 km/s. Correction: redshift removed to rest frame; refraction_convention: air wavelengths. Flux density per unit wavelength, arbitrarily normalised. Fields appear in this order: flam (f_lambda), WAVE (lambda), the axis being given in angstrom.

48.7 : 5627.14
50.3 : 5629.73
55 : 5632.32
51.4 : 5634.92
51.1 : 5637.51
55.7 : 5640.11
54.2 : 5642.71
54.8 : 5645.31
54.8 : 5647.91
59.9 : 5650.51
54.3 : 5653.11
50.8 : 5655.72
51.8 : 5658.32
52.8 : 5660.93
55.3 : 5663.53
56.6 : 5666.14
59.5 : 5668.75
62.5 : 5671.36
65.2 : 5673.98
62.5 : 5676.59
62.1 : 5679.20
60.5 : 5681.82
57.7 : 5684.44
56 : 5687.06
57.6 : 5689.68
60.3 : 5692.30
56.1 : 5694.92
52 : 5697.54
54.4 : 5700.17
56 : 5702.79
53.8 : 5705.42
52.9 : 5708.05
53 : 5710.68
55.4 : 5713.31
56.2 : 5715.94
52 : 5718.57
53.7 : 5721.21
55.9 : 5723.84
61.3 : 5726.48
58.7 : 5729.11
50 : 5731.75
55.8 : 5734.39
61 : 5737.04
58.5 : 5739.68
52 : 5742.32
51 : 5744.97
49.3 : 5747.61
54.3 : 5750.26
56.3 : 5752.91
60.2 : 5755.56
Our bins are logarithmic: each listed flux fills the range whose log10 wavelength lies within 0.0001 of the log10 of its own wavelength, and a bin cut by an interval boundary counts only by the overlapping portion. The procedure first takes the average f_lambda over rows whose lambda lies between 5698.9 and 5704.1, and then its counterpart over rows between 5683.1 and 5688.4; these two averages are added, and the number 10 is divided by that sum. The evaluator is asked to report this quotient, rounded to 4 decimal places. 0.0892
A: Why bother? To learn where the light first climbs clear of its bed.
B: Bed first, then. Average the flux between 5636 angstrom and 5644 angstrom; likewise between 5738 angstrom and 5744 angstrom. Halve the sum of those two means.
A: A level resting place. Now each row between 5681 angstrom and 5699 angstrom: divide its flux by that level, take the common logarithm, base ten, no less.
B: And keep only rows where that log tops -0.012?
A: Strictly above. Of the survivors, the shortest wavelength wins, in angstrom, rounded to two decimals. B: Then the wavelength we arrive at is 5681.82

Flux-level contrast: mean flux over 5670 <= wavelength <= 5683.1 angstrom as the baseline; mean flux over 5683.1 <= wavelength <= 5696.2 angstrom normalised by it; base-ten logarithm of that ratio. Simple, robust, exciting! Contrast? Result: -0.036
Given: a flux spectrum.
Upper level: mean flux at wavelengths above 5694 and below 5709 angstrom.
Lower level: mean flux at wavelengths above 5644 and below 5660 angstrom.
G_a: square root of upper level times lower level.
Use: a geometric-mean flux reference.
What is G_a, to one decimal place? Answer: 54.3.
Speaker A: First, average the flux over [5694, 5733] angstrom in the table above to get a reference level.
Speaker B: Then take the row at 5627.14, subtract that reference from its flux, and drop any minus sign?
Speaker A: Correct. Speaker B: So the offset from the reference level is 6.1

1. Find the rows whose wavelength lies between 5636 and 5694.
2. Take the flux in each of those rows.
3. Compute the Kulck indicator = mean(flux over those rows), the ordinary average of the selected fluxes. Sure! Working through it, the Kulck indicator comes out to 57.1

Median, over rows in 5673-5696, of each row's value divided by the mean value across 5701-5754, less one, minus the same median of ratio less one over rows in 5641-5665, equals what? 0.11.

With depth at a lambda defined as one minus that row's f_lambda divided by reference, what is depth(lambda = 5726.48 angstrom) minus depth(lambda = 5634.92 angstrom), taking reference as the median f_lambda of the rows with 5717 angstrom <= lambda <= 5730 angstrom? -0.18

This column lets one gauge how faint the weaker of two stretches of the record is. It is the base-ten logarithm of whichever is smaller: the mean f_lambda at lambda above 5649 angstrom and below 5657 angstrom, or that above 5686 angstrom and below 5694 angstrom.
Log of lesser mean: 1.740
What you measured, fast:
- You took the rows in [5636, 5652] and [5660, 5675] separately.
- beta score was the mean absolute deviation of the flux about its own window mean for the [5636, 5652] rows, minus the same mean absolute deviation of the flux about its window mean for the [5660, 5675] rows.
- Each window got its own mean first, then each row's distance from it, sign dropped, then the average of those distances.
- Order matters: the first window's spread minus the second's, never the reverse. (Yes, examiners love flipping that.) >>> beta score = -1.9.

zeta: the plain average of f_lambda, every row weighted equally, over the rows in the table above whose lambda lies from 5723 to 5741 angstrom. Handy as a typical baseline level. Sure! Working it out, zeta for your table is 57.3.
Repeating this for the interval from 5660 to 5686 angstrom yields 59.5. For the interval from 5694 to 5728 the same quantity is 54.8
